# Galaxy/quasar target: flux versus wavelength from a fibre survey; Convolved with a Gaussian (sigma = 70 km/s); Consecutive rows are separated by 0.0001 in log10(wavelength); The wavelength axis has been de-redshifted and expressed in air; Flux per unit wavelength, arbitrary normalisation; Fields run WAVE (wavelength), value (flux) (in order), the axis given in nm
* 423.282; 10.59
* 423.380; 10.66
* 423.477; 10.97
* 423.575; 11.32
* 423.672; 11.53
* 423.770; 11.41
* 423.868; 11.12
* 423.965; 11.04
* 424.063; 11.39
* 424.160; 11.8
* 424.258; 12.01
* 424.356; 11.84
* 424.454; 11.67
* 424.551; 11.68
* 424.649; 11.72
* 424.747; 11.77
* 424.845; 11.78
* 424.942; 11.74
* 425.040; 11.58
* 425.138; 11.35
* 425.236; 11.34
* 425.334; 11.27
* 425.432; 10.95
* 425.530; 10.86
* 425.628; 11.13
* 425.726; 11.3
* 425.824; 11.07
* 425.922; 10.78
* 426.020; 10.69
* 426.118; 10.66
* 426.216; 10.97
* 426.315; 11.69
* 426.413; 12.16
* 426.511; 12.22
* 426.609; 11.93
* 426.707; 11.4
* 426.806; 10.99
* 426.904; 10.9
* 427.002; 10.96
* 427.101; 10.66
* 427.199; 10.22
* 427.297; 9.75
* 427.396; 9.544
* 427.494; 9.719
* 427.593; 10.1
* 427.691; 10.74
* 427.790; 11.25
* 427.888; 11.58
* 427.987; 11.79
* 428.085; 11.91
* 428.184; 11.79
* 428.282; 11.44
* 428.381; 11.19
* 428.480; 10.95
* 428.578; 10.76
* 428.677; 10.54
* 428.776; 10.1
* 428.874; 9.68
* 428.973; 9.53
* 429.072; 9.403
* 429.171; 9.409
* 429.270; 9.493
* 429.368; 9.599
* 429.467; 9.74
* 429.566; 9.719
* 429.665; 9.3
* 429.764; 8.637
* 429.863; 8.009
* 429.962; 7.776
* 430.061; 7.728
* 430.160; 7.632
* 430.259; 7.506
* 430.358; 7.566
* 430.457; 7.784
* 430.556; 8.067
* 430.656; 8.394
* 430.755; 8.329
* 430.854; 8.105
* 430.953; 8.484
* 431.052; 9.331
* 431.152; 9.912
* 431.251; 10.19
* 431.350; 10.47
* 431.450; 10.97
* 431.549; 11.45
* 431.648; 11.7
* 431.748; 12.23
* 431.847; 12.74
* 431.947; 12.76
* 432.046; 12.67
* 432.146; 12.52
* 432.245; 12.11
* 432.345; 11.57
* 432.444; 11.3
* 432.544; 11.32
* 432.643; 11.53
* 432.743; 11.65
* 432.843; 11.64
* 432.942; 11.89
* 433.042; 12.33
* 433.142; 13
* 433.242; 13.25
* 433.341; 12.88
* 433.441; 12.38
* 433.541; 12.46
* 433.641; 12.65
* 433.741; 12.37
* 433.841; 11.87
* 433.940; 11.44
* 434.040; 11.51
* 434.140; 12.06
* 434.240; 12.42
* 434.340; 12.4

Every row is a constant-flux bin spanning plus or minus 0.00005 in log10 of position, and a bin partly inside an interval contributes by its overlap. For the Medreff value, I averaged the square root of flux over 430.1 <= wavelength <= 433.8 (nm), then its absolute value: 3.29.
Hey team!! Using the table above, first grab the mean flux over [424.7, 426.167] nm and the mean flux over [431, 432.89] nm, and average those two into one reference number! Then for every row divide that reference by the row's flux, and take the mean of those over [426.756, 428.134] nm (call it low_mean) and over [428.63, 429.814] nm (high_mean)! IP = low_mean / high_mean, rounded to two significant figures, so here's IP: 0.90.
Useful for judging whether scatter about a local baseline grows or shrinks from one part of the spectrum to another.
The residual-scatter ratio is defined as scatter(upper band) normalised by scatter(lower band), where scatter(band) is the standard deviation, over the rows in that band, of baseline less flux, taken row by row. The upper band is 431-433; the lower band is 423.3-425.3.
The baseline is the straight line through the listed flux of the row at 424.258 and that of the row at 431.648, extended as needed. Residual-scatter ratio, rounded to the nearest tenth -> 2.7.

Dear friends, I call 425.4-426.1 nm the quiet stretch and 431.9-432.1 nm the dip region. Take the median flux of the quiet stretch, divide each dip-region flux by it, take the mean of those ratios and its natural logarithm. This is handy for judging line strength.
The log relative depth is 0.15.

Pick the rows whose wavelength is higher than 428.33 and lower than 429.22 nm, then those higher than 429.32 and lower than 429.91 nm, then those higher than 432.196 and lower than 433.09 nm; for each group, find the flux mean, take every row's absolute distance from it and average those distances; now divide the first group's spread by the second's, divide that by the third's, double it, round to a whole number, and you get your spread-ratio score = 8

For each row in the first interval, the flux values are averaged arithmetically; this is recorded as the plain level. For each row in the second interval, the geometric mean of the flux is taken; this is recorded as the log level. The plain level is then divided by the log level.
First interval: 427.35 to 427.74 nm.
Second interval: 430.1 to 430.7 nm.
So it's 1.3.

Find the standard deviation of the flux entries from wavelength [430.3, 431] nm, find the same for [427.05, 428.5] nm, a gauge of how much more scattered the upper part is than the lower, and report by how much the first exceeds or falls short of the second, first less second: -0.48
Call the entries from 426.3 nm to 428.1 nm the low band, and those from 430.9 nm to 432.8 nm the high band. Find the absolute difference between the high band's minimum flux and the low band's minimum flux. 1.06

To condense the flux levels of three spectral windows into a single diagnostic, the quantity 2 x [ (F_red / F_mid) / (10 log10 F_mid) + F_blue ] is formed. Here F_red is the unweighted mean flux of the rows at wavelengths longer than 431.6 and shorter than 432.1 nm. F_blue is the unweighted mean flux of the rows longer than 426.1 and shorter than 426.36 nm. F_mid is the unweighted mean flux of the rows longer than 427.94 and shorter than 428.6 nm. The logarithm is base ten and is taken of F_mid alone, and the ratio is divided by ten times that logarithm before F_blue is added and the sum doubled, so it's 22.4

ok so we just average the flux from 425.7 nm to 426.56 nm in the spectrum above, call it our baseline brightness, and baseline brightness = 11.3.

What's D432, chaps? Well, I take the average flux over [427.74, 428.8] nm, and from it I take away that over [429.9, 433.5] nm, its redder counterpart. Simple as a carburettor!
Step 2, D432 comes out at 1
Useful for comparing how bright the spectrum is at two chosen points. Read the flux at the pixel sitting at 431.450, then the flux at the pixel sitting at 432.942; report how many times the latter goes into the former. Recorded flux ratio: 0.92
